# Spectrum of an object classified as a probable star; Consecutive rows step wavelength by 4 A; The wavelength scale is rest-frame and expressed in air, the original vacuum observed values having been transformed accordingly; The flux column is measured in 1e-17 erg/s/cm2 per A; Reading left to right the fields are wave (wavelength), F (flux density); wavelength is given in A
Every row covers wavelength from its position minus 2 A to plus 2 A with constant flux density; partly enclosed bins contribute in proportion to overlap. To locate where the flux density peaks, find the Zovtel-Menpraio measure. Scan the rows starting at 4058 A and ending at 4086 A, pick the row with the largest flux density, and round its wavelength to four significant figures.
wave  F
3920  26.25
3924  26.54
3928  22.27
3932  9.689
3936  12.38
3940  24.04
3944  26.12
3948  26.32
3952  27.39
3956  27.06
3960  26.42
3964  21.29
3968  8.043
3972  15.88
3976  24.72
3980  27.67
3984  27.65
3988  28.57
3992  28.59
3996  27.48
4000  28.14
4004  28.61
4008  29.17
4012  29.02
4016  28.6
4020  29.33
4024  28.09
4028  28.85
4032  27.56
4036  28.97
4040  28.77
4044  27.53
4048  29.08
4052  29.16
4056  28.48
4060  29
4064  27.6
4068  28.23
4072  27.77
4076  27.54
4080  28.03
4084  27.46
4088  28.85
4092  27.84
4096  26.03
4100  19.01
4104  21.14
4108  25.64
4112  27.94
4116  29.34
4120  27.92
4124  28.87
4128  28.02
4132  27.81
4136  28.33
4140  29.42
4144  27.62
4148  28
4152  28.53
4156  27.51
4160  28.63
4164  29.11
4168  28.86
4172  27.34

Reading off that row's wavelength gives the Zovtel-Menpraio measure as 4060 A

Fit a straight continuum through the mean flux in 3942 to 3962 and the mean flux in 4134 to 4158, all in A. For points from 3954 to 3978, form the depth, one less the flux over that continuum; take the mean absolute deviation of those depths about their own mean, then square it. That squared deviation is 0.046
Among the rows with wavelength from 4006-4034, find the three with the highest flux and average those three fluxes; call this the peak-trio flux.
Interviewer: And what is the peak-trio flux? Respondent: 29.2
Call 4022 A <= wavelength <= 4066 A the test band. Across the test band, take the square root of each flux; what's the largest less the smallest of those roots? 0.15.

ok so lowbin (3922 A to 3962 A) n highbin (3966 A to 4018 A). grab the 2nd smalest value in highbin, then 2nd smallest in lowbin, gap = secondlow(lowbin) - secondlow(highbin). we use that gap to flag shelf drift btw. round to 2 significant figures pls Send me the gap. -3.5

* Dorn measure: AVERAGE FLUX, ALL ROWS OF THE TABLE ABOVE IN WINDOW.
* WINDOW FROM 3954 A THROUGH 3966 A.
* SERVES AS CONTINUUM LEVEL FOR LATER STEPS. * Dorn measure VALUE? 24.9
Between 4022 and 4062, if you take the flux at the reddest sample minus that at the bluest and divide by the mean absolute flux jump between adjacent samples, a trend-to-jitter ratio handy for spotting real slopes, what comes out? 1.1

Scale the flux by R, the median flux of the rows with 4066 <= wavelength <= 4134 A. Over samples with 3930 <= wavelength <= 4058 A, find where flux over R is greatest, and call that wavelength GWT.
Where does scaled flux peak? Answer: 4020 A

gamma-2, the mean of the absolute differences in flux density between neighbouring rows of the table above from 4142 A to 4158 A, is 0.6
